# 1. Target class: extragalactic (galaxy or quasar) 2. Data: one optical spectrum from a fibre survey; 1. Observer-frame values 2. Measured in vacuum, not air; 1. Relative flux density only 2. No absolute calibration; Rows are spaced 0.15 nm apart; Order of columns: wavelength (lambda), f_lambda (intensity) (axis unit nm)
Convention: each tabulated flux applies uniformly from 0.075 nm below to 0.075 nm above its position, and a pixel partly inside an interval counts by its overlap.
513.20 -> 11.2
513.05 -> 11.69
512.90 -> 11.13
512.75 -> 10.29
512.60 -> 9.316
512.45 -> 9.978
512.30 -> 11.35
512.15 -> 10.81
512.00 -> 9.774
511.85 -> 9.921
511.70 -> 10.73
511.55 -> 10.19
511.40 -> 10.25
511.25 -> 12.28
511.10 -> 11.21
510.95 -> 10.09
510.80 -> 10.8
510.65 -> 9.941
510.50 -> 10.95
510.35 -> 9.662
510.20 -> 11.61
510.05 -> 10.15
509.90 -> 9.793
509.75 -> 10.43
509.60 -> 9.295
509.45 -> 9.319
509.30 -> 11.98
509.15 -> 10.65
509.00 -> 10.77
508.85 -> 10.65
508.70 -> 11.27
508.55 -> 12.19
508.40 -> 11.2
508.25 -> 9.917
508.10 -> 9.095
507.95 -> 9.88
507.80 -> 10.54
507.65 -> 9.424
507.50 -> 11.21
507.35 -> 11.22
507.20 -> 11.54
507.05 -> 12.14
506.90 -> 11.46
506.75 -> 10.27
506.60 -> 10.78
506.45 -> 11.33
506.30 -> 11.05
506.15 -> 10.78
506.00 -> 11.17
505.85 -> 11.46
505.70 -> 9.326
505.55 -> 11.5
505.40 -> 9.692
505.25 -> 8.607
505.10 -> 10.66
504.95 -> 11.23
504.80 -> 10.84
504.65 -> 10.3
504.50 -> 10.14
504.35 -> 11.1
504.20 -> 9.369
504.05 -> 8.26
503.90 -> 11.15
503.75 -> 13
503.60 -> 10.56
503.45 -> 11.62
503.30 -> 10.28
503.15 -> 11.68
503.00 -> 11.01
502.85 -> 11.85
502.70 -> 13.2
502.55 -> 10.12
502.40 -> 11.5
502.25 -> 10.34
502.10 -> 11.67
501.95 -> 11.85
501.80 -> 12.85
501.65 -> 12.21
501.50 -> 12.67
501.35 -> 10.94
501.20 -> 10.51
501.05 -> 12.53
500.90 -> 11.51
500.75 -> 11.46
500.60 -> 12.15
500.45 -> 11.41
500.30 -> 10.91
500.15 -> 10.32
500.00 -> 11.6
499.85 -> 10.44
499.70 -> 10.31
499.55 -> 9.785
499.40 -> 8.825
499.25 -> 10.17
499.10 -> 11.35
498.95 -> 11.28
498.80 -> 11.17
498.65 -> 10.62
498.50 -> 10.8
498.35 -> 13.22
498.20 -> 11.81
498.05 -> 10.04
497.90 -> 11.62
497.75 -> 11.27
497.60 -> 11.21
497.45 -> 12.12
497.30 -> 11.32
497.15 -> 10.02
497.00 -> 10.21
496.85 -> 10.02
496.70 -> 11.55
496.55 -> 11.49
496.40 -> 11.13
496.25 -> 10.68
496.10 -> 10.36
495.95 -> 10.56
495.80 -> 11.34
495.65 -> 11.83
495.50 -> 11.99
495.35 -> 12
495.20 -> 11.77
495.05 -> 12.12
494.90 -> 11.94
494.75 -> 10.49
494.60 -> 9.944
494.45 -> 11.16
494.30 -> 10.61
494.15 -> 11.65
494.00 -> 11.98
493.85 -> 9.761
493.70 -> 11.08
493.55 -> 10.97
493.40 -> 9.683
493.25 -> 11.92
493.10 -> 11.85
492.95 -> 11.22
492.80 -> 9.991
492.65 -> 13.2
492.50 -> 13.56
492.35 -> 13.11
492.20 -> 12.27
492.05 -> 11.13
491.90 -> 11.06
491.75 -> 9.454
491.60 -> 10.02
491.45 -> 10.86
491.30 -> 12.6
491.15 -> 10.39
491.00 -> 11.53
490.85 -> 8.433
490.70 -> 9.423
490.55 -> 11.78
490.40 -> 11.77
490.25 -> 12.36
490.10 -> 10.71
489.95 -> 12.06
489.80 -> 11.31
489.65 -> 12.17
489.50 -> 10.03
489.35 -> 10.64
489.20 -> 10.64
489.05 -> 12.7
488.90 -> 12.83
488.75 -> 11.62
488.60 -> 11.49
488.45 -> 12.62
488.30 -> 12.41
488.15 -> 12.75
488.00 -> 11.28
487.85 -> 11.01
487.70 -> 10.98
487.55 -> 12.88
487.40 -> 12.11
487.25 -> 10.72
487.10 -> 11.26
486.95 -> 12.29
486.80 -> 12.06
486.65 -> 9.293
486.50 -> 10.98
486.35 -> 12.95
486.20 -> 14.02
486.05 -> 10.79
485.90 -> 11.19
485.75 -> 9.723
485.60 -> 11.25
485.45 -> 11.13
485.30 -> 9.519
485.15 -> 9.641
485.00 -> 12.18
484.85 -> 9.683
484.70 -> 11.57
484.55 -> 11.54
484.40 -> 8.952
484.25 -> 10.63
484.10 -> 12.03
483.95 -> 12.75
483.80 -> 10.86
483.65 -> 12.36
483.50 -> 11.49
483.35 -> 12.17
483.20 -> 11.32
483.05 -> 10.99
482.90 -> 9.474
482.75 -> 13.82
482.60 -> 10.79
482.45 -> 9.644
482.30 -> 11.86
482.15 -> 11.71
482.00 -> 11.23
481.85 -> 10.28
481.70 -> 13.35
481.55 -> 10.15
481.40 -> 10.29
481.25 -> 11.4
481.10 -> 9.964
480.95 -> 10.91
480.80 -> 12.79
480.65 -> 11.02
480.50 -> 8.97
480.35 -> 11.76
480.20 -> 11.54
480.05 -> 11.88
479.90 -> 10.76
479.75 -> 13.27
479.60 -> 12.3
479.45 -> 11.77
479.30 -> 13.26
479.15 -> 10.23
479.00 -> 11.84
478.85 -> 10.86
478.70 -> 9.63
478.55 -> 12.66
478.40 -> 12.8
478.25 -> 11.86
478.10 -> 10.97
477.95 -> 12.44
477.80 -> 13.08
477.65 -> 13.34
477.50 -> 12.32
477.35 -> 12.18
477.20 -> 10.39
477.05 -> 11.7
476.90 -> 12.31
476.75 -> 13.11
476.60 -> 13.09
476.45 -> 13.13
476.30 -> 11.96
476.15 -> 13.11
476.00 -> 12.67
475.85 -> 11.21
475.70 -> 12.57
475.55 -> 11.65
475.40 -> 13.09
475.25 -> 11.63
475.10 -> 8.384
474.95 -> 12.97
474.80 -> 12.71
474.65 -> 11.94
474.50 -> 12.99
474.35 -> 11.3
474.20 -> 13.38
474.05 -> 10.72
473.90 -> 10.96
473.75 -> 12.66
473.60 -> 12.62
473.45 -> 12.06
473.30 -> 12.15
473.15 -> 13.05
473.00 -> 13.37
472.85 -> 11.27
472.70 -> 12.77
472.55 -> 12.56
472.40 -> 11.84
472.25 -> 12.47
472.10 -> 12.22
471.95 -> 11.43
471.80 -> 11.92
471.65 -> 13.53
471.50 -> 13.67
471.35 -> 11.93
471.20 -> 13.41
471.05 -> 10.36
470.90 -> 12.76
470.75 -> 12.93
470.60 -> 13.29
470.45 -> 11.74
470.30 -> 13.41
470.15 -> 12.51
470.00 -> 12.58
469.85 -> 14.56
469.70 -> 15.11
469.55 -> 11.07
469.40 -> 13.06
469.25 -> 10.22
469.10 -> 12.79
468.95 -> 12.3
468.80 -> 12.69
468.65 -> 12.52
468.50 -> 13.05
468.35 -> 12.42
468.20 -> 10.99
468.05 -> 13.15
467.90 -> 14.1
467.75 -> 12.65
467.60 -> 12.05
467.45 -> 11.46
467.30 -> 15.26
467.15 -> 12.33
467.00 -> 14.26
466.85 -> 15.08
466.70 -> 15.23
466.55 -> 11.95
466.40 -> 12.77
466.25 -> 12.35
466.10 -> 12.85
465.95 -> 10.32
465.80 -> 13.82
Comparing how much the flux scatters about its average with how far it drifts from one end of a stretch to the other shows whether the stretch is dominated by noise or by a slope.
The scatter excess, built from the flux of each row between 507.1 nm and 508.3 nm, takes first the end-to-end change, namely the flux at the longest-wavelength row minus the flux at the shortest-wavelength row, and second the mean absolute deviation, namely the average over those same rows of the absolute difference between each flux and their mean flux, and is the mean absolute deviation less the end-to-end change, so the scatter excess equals 2.4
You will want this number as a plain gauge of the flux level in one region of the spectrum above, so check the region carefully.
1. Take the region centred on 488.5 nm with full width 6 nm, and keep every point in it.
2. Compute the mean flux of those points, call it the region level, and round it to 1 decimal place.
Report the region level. 11.4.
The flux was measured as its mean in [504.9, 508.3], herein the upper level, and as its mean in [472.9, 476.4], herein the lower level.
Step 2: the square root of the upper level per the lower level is 0.935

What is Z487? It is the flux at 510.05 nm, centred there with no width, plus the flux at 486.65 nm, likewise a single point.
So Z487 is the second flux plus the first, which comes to 19.4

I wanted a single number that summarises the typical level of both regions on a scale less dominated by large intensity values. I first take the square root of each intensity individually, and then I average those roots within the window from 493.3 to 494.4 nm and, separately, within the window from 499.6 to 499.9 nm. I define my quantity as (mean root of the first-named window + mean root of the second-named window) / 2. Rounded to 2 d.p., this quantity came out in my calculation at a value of 3.25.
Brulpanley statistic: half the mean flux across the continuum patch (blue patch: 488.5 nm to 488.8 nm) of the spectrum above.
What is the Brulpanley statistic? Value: 5.8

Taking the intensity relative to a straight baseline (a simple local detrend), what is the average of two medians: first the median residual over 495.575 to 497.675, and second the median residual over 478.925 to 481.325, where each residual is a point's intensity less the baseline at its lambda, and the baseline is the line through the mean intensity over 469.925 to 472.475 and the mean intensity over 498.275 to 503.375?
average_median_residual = -0.35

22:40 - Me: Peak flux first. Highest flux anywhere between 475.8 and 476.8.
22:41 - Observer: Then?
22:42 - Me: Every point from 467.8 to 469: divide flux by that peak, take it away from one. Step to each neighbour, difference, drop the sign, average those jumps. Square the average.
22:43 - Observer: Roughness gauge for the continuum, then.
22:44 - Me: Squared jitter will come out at 0.0046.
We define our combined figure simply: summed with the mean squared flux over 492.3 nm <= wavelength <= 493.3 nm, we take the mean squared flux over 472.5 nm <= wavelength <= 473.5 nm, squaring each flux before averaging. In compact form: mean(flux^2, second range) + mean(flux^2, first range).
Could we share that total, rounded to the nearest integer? 304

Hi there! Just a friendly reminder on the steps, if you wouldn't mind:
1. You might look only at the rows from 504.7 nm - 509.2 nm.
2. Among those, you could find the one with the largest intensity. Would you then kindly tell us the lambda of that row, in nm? 508.55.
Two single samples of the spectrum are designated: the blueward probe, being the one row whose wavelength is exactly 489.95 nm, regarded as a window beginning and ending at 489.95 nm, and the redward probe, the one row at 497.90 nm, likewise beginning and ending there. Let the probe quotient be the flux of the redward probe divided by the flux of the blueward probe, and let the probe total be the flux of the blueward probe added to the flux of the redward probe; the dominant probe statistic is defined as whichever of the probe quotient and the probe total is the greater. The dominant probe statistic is 23.7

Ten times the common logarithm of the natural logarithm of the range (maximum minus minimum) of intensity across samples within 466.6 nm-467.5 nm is 1.3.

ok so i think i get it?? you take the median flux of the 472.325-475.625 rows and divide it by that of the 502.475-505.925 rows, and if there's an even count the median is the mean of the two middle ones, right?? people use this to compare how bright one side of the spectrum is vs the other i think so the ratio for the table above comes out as 1.14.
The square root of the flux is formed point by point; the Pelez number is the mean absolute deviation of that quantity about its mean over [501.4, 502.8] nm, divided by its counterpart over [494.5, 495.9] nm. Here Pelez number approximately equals 1.3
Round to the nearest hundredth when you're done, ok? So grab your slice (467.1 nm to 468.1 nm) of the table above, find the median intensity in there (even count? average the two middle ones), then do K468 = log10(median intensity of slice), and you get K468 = 1.10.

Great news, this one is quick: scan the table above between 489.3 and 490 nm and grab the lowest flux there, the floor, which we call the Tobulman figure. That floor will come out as 10.03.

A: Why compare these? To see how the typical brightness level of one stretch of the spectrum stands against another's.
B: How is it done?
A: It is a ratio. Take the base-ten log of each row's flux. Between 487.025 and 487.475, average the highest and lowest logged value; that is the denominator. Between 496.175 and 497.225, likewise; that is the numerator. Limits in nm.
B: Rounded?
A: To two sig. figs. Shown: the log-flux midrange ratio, 0.98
